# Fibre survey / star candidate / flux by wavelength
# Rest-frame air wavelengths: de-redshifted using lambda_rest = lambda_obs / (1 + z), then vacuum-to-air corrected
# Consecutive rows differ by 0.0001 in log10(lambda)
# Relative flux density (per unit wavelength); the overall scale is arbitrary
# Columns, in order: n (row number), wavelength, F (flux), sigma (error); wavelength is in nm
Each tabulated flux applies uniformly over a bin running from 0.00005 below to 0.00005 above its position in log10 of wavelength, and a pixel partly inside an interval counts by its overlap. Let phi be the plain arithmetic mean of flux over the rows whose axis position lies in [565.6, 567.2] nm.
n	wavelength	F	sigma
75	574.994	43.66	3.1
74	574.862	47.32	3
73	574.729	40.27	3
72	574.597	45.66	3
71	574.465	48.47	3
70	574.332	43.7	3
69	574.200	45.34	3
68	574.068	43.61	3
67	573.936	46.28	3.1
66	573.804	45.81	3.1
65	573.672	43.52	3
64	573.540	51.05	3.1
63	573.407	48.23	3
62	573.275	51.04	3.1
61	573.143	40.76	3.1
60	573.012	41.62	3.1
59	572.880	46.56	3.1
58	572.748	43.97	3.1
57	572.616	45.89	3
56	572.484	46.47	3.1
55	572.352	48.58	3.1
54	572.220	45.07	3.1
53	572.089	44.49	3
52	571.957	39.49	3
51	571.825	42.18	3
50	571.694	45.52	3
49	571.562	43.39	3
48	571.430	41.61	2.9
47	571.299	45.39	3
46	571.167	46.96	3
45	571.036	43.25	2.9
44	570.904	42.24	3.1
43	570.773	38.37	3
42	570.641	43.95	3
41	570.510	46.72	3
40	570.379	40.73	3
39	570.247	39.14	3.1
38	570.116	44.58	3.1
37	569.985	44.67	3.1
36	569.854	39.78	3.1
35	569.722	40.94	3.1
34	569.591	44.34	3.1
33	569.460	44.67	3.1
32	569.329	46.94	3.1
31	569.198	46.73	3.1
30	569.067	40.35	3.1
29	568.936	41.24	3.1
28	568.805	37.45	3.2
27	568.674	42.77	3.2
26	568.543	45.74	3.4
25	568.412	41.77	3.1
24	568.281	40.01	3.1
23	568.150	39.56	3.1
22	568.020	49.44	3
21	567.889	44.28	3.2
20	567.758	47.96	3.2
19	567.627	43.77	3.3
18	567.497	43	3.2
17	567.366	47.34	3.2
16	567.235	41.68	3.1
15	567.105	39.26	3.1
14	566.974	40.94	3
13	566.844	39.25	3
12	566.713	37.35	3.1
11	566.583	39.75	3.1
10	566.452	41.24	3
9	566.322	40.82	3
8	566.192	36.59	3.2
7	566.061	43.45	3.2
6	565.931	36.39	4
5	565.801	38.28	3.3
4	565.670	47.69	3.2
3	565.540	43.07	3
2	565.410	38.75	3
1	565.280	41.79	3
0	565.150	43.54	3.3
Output 40.1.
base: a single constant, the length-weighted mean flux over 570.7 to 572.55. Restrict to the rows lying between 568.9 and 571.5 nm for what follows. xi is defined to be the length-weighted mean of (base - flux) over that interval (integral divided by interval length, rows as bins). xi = 0.6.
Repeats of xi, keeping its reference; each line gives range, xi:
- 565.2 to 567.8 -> 2.4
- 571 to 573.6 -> -1.3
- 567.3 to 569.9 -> 0.3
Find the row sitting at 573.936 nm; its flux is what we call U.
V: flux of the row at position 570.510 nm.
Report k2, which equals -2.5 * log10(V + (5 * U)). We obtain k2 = -6.11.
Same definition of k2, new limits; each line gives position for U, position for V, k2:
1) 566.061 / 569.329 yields -6.05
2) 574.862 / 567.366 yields -6.13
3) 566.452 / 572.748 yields -6.00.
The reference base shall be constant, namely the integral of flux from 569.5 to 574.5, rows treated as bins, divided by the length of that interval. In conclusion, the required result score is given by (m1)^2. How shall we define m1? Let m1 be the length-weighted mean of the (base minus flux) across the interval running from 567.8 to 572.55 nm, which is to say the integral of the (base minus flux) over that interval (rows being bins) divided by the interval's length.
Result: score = 0.9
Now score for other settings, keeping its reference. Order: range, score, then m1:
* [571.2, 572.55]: 0.0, 0.0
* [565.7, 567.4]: 16.6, 4.1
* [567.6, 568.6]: 0.0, 0.2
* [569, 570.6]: 1.0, 1.0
